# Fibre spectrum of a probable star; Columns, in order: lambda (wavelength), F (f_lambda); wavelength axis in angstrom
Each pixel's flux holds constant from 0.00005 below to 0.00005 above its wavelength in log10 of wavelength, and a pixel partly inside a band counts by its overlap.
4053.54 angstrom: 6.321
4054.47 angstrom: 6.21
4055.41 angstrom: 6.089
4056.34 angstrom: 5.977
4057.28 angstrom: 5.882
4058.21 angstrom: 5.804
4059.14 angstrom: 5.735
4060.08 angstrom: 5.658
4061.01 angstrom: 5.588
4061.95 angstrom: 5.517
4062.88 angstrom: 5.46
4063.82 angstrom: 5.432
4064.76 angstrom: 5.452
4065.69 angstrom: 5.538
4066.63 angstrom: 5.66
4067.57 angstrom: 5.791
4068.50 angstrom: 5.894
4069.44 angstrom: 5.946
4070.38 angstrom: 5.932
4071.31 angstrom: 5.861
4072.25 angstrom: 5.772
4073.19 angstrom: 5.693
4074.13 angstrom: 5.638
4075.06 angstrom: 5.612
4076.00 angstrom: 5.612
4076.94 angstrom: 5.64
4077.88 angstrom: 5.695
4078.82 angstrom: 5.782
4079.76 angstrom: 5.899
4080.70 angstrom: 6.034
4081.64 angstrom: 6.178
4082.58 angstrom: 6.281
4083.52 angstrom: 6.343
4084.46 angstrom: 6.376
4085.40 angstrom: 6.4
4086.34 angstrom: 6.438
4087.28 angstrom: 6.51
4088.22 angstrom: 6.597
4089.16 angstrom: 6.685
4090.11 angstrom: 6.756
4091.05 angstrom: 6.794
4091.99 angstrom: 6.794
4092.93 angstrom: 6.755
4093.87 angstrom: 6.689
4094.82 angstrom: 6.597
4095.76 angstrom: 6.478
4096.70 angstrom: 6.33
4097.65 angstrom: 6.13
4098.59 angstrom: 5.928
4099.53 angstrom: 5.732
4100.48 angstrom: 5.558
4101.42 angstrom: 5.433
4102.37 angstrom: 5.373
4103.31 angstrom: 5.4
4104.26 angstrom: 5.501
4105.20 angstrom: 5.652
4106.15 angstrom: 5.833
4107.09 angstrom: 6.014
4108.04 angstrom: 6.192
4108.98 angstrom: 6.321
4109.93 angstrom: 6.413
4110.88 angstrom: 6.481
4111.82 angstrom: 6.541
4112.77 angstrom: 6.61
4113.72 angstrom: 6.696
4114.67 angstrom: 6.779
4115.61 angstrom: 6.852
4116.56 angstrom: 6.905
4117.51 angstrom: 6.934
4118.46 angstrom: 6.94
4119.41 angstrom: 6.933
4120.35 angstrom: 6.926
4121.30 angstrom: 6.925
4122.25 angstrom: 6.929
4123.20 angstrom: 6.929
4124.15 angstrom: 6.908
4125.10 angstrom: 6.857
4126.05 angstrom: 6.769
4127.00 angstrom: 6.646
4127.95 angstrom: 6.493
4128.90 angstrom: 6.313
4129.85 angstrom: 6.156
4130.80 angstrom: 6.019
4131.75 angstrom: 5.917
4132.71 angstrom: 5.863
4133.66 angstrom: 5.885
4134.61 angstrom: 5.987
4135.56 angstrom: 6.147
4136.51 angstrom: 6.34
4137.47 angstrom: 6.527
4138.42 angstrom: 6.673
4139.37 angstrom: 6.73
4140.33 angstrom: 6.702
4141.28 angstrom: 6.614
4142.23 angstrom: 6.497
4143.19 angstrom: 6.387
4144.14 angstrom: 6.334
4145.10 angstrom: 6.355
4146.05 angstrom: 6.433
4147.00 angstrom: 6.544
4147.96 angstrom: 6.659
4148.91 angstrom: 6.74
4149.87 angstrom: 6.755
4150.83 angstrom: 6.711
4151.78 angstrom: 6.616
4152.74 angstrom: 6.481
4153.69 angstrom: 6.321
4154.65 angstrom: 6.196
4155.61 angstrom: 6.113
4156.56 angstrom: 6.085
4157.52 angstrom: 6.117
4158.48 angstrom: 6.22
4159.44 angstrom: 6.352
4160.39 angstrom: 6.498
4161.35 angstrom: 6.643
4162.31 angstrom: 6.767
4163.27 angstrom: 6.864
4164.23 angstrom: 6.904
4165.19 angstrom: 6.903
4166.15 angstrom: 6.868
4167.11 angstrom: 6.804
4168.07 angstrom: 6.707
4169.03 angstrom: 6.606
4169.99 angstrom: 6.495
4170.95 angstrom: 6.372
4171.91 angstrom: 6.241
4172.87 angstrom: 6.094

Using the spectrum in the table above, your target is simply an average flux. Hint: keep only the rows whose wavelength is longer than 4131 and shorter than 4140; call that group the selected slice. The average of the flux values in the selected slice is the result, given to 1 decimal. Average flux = 6.2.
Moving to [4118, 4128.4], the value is 6.8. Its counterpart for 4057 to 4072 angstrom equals 5.7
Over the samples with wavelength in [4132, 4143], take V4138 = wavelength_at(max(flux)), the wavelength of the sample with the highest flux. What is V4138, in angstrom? 4139.37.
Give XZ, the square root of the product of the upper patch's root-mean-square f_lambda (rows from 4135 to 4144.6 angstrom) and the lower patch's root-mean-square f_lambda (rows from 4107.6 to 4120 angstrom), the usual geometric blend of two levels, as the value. 6.58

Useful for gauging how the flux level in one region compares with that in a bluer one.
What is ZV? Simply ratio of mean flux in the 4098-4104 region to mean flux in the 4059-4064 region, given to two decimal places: 1.00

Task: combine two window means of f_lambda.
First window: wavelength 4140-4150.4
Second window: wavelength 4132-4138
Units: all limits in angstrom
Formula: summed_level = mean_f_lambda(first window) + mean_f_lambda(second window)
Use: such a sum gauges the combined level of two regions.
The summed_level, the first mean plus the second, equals 12.7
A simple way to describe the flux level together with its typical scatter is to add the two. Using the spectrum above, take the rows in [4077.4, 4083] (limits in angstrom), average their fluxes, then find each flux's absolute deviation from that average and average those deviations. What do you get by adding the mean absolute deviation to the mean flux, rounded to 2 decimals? 6.16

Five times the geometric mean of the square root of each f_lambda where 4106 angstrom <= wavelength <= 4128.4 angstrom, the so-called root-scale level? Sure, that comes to 12.90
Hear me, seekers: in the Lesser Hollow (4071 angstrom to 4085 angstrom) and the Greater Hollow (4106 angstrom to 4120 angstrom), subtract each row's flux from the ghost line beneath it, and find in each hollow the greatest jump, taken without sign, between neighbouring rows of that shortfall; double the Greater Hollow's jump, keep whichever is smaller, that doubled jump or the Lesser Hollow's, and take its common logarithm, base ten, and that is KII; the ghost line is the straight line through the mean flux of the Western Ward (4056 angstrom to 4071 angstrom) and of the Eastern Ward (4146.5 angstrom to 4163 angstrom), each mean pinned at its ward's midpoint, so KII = -0.866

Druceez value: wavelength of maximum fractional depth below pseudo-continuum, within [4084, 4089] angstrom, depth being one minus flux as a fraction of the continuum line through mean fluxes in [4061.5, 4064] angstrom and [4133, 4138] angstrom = 4084.46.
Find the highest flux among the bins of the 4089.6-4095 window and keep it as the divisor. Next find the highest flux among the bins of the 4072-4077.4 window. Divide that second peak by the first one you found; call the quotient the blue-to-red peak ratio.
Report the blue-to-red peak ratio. 0.85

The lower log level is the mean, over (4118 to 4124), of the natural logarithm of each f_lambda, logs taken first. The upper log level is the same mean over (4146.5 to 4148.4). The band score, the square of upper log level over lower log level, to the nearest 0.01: 0.95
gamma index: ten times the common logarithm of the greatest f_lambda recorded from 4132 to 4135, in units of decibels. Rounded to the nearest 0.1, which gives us 7.8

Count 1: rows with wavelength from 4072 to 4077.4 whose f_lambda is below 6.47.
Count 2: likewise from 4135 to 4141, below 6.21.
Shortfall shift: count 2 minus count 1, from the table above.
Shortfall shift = -5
